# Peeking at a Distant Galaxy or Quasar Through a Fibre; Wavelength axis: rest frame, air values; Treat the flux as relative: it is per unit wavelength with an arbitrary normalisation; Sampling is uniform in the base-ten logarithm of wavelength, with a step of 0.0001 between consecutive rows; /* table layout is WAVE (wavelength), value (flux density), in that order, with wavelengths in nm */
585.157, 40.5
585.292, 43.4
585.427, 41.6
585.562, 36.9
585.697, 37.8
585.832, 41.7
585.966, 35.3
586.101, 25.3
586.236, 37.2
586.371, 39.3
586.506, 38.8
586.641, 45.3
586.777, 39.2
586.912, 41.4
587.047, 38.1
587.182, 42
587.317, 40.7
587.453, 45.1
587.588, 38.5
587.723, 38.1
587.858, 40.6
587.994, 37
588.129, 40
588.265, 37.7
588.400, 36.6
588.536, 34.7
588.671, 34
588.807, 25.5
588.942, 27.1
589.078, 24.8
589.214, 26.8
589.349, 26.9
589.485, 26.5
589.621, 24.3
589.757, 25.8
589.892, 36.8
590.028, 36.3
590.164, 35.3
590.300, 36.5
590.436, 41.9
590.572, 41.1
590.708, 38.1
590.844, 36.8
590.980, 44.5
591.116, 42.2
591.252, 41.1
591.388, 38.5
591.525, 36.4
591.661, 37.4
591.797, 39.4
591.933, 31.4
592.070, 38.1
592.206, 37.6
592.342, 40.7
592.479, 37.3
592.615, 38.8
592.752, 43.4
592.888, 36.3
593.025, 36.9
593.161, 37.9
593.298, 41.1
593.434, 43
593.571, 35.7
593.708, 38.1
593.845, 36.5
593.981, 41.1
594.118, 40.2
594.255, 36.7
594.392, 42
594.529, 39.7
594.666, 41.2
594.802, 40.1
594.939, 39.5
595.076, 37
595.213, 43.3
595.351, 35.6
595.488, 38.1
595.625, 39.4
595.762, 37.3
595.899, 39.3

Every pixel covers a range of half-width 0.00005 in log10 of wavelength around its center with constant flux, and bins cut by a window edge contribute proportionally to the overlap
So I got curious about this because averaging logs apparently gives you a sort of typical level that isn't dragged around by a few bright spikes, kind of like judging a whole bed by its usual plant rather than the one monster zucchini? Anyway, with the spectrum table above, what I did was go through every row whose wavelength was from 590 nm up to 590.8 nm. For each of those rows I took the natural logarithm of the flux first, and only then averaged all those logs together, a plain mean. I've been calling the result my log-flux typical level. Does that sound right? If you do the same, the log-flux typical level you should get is 3.64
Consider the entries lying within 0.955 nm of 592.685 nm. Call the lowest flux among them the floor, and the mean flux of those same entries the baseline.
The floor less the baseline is -7.0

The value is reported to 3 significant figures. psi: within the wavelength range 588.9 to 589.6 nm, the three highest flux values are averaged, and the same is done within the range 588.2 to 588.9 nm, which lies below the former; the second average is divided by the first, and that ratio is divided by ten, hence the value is 0.135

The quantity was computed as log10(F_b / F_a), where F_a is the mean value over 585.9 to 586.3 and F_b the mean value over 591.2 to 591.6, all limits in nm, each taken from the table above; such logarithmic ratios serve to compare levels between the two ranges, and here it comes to 0.07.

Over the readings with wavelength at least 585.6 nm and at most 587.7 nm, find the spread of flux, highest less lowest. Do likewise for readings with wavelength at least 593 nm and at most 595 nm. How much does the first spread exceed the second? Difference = 13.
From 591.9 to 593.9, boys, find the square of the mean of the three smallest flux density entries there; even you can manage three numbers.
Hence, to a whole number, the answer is 1188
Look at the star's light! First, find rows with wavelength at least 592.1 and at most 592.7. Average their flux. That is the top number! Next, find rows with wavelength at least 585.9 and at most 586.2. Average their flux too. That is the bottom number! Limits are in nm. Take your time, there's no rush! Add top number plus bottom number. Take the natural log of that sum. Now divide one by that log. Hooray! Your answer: 0.236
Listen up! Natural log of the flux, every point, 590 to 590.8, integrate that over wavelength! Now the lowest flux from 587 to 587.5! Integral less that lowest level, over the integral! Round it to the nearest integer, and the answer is -12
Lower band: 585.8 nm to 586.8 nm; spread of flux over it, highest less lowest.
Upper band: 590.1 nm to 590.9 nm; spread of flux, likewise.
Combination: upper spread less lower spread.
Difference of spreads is -13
